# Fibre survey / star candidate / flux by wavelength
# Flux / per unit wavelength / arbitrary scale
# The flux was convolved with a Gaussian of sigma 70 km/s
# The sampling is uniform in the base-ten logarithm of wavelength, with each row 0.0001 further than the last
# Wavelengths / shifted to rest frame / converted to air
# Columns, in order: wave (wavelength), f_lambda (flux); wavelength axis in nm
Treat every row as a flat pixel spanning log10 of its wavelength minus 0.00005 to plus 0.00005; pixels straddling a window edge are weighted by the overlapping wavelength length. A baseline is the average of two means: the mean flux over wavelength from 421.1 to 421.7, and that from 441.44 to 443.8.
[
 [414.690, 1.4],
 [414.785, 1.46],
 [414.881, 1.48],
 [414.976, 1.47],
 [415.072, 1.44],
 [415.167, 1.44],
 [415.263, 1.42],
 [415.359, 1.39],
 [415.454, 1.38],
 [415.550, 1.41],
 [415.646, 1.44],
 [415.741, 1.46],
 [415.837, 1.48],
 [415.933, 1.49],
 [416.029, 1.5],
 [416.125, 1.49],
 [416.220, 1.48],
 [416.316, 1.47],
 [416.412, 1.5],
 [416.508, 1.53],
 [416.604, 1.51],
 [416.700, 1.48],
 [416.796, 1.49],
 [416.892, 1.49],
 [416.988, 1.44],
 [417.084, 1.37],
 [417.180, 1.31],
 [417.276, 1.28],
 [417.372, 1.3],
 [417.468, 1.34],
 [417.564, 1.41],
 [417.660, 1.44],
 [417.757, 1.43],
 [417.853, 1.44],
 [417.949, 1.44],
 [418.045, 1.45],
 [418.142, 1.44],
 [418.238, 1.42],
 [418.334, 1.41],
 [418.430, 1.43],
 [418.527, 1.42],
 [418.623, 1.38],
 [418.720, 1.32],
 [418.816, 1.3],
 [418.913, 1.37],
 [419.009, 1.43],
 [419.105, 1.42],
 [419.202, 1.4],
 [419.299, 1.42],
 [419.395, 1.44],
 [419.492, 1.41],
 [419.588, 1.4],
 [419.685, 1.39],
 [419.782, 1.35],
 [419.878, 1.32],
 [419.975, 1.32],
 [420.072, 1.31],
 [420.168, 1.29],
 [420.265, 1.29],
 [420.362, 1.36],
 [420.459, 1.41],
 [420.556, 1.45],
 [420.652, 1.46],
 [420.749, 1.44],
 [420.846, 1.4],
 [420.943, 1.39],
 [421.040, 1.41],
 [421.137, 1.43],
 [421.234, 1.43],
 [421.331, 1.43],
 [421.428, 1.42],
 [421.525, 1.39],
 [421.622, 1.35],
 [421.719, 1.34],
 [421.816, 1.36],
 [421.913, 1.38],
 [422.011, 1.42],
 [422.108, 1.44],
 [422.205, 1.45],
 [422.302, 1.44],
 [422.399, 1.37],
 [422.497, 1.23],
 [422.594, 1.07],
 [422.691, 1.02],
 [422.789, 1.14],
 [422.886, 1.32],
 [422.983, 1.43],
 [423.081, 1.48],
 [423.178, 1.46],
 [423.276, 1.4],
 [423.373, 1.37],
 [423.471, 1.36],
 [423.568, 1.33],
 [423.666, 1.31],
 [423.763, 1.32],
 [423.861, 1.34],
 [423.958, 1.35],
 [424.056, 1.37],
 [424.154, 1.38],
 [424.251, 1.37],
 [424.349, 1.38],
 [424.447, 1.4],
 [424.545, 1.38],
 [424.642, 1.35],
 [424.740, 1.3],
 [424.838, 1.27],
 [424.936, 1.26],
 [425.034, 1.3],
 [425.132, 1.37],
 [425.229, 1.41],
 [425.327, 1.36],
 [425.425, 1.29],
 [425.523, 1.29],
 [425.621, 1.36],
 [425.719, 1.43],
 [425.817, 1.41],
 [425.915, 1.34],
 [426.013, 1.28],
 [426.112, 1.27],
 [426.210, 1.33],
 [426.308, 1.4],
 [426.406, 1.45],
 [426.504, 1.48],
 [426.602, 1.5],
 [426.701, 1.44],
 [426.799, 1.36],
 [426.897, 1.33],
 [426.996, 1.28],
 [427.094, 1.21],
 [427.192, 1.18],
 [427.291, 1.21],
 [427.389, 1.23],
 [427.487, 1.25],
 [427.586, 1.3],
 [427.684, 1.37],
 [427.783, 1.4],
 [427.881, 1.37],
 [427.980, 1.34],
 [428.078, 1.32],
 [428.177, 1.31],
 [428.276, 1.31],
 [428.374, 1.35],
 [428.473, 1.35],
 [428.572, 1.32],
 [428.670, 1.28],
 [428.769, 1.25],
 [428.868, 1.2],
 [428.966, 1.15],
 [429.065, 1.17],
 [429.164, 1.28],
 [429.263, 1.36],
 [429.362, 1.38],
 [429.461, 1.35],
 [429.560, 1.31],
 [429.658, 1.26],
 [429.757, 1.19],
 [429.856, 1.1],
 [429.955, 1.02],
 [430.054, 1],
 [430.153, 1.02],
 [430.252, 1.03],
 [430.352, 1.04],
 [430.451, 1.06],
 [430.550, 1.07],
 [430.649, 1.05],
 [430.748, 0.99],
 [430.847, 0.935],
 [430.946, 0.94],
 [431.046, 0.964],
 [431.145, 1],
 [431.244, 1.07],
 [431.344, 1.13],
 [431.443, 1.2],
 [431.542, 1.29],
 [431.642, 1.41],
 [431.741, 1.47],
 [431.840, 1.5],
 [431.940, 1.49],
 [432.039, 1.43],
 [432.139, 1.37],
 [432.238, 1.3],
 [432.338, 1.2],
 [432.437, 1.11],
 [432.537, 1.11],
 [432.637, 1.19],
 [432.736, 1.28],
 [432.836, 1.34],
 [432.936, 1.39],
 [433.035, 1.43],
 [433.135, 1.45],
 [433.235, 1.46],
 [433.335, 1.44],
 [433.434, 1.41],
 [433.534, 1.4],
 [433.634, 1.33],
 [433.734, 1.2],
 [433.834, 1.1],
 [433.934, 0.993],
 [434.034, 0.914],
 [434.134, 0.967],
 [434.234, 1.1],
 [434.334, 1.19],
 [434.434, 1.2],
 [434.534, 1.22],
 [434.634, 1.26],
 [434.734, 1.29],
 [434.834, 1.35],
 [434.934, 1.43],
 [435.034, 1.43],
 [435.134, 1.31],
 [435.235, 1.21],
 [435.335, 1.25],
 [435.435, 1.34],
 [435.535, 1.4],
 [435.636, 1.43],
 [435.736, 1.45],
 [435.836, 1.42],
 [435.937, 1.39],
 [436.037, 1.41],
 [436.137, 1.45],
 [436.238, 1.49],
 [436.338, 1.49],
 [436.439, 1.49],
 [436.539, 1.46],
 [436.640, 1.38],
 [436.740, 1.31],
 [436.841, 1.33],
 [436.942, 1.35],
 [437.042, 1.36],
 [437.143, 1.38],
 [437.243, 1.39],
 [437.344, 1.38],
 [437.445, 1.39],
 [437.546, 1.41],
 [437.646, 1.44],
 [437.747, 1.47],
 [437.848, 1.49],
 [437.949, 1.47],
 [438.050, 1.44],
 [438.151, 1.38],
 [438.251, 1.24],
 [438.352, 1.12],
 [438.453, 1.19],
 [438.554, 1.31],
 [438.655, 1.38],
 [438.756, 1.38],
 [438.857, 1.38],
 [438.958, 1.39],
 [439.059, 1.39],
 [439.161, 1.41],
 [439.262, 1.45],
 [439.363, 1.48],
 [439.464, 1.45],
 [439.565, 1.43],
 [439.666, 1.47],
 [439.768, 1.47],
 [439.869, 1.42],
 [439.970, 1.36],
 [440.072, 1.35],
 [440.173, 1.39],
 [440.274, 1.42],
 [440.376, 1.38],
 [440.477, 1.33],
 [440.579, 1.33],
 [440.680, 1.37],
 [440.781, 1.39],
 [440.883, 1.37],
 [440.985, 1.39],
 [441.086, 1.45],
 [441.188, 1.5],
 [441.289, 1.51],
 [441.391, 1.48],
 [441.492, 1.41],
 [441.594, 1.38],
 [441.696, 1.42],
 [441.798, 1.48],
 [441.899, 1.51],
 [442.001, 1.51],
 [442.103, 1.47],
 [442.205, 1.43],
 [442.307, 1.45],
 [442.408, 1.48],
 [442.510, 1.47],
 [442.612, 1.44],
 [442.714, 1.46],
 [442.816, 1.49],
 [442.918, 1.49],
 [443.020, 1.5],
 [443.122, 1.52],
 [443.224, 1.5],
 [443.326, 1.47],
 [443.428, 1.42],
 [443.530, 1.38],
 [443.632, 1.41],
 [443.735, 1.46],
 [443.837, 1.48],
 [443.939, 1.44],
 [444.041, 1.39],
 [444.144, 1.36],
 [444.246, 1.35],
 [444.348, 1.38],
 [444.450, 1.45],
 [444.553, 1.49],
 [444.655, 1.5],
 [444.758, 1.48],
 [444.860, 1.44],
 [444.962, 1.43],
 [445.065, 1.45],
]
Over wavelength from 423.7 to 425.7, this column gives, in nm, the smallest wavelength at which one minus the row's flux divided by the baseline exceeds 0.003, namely 423.763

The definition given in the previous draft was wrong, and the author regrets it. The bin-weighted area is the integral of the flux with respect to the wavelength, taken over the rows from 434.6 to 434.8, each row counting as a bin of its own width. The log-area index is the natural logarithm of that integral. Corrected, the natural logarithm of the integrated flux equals -1.4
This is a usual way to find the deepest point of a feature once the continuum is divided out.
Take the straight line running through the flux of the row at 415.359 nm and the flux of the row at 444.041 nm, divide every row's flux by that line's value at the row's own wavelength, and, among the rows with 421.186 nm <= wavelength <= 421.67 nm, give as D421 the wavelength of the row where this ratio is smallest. 421.622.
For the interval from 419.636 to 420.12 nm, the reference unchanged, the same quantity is 420.072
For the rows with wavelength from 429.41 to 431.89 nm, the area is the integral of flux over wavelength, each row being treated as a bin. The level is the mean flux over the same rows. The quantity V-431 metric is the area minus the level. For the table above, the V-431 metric 1.68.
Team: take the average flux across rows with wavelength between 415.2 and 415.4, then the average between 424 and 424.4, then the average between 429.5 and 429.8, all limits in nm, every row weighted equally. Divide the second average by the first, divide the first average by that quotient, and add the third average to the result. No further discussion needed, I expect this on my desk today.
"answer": 2.69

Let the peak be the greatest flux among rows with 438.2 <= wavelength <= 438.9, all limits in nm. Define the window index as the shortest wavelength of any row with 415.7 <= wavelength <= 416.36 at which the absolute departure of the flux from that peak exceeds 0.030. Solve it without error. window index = 415.741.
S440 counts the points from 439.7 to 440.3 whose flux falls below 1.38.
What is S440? 2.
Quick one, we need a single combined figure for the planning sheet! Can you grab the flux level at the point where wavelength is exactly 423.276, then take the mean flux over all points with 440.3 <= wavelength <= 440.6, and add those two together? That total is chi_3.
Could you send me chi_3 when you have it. 2.75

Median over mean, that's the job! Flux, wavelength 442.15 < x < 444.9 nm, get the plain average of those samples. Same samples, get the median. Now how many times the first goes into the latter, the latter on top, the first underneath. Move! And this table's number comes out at 1.01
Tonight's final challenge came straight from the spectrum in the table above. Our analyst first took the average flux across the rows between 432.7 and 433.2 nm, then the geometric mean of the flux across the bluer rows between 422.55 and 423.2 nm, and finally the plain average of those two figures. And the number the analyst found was 1.32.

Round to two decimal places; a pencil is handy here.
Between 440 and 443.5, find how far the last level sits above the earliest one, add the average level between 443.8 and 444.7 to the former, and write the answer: 1.50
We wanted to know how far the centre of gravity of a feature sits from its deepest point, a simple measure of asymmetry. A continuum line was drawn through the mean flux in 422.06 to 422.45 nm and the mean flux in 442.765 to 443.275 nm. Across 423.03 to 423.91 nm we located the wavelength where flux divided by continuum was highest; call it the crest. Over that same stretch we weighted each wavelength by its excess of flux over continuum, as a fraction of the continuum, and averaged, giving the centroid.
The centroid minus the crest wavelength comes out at 0.63 nm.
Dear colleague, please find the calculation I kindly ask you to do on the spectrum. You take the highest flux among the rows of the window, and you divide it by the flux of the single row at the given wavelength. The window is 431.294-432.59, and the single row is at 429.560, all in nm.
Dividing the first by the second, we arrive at 1.15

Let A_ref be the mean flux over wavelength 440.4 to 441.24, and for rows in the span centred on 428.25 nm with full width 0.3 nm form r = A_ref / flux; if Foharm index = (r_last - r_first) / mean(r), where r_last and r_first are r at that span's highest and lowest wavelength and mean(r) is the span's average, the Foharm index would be -0.03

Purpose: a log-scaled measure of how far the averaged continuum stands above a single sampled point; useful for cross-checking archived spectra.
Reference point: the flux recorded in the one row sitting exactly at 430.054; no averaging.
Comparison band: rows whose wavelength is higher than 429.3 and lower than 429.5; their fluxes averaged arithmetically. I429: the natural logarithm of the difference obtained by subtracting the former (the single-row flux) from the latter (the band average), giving -1.0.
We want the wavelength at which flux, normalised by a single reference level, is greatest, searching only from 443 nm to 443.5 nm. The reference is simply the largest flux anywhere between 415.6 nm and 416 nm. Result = 443.122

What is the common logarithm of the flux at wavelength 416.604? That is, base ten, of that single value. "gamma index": 0.179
